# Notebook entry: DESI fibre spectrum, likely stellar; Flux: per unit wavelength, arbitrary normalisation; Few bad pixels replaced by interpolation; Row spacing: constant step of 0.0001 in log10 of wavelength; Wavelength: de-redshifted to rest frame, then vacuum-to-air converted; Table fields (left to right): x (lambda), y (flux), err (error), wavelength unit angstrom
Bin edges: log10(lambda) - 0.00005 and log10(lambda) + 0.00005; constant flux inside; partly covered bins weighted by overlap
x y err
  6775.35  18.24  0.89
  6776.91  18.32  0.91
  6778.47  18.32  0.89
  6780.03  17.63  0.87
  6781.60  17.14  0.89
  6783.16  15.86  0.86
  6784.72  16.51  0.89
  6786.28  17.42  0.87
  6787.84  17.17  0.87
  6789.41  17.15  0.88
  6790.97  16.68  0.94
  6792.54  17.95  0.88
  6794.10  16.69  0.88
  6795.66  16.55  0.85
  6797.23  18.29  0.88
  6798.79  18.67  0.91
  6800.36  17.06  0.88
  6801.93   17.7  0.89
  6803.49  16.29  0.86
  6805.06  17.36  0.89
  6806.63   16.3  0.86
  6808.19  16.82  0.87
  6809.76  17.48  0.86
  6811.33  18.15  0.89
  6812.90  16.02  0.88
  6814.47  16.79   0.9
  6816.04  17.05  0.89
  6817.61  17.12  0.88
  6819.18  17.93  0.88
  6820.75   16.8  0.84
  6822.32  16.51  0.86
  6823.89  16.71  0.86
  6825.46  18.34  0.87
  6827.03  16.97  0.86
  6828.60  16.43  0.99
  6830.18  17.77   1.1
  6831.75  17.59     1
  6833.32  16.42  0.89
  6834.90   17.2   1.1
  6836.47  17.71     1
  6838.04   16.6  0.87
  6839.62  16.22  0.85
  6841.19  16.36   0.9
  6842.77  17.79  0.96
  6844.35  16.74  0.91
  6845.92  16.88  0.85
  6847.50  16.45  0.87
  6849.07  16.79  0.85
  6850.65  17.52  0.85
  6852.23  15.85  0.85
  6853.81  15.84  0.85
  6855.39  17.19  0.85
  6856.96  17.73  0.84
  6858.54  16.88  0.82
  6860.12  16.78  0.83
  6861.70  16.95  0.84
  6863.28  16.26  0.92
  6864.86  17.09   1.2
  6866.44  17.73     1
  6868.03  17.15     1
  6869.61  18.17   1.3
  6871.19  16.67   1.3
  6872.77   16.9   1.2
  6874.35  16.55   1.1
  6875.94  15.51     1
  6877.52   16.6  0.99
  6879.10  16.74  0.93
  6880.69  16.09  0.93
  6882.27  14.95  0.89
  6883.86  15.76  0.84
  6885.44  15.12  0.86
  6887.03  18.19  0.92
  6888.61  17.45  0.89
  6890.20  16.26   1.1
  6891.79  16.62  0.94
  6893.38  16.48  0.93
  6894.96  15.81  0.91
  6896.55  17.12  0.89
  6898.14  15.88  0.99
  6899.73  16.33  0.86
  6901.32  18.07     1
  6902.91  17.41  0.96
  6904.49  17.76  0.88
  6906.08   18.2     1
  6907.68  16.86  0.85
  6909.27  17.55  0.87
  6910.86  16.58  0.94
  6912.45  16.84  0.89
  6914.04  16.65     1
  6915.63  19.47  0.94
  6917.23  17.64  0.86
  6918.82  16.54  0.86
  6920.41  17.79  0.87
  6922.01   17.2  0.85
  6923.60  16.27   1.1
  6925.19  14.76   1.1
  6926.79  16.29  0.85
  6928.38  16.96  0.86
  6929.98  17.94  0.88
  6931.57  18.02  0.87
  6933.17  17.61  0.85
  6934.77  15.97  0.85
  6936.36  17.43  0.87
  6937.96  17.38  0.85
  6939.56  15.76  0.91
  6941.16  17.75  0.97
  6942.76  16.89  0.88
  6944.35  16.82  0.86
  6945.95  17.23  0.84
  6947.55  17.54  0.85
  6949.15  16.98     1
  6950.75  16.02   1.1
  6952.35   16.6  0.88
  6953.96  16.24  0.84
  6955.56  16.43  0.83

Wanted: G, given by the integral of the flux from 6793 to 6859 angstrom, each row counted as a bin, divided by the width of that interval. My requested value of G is 17.0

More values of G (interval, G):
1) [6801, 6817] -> 17.0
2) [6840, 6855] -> 16.7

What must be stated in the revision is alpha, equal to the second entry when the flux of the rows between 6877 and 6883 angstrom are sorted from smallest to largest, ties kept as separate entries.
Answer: 16.09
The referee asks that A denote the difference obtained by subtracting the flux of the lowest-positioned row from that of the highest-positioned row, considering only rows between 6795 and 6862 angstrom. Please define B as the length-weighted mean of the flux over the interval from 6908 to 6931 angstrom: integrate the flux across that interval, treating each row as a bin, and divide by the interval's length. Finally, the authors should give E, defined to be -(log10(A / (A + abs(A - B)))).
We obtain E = 1.6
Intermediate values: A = 0.40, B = 17.0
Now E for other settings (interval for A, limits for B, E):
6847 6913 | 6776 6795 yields 1.6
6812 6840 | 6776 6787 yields 1.9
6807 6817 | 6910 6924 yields 1.9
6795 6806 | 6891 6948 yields 1.3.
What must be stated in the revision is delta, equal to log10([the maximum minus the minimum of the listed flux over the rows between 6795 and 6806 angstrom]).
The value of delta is 0.38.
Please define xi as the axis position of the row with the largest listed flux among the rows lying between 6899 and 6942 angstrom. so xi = 6915.63 angstrom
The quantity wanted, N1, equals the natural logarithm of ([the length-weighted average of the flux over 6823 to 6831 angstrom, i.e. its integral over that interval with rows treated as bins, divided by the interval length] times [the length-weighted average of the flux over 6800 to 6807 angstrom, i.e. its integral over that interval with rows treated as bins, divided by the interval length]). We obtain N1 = 5.68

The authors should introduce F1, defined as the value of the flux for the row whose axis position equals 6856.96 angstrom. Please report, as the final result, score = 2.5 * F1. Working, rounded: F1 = 17.73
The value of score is 44.3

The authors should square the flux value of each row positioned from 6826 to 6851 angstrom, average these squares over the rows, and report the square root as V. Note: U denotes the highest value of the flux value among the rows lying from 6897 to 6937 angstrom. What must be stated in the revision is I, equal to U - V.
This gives 2.5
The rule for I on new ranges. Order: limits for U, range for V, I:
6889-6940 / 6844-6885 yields 2.8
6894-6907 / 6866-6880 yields 1.3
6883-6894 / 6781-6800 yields 1.0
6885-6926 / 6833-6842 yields 2.7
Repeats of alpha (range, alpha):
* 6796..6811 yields 16.3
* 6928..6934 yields 17.61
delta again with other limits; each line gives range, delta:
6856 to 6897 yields 0.51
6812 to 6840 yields 0.37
